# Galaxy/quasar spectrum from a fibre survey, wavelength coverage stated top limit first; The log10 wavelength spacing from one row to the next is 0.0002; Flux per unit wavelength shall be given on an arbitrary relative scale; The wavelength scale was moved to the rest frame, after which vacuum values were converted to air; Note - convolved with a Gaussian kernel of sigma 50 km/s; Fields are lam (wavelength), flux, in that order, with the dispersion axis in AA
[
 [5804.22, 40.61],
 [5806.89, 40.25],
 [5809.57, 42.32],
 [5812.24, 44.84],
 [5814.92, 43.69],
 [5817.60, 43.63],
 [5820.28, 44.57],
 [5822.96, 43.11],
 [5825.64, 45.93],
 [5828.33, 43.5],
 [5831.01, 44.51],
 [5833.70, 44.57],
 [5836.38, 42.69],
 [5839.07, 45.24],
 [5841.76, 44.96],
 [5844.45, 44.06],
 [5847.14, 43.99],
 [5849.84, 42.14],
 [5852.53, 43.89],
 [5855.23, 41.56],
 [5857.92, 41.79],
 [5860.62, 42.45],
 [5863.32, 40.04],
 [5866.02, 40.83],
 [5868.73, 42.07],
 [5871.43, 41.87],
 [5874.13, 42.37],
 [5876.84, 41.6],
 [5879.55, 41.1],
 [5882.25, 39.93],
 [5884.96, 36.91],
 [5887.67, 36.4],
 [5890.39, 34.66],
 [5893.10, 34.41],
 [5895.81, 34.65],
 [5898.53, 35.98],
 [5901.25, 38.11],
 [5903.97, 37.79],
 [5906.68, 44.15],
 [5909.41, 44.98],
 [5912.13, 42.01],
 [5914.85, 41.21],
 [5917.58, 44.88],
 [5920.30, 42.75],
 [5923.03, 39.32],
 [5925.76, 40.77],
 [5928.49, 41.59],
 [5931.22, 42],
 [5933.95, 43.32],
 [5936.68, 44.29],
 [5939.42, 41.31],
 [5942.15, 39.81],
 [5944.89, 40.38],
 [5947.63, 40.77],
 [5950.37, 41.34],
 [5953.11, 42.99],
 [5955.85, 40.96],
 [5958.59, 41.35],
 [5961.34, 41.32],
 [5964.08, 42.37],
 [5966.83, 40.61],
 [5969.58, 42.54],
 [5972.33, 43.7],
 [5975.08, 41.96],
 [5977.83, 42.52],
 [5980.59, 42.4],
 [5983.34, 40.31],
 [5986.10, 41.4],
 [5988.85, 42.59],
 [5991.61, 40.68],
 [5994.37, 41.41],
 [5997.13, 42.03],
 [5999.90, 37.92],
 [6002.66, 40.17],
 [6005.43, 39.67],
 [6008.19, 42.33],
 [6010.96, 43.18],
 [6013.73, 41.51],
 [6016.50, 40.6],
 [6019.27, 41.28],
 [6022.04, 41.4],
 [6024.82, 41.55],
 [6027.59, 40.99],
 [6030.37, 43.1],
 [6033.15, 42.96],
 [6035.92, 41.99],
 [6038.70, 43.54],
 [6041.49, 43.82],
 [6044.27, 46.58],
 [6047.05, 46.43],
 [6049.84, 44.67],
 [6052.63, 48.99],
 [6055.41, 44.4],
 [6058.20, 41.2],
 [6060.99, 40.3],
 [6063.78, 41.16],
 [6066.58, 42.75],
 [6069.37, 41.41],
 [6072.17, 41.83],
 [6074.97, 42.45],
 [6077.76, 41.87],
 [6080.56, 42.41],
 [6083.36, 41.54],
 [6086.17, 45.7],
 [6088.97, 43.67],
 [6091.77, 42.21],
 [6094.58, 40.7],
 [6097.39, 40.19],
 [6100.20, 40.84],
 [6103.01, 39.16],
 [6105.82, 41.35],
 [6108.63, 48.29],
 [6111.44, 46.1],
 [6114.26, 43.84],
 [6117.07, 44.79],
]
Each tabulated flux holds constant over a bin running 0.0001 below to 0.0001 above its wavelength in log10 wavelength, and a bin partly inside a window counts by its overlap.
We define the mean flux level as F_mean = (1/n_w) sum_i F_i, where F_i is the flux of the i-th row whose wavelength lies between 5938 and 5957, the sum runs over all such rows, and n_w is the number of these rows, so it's 41.1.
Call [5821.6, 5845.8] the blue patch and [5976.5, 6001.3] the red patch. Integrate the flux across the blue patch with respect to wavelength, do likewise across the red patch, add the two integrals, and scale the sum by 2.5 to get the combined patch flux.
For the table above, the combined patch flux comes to 5237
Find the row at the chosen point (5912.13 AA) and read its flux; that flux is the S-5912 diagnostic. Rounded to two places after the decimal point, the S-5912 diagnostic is 42.01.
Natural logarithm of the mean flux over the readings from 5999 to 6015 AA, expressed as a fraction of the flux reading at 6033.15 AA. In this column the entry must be -0.05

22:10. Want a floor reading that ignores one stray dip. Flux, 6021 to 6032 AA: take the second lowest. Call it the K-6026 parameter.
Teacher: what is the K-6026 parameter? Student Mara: 41.4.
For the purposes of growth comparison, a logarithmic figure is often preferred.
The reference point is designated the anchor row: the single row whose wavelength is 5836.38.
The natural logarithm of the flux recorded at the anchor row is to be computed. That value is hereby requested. 3.75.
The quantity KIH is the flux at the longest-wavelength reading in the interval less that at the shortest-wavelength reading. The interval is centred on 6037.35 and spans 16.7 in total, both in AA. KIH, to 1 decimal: 3.5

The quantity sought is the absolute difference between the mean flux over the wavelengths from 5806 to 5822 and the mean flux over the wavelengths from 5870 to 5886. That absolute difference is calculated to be 2.6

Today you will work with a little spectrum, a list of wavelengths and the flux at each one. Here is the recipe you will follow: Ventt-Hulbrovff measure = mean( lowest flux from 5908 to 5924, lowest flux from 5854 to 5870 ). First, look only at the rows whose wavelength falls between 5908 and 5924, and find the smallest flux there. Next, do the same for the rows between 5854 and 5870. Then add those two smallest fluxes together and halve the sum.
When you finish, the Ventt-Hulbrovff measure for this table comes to 39.7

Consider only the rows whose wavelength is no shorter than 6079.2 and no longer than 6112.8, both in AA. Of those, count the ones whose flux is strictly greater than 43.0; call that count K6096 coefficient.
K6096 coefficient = 4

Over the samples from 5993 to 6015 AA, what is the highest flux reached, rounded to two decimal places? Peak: 43.18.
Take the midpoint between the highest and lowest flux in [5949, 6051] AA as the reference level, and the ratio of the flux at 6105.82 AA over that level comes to 0.98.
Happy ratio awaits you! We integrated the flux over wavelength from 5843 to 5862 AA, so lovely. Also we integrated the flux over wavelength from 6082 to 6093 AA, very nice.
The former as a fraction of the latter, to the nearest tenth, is 1.7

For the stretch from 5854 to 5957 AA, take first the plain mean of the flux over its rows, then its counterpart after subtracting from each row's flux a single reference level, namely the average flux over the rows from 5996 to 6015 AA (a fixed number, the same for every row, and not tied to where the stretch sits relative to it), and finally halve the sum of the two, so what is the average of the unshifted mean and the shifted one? 20.1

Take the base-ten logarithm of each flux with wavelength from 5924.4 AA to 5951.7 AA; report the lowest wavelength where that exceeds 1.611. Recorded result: 5928.49 AA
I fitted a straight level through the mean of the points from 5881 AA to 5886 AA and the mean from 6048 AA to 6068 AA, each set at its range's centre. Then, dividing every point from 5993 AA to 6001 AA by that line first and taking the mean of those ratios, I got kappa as 0.97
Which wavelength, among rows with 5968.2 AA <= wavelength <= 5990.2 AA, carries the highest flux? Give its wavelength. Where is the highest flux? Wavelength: 5972.33 AA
